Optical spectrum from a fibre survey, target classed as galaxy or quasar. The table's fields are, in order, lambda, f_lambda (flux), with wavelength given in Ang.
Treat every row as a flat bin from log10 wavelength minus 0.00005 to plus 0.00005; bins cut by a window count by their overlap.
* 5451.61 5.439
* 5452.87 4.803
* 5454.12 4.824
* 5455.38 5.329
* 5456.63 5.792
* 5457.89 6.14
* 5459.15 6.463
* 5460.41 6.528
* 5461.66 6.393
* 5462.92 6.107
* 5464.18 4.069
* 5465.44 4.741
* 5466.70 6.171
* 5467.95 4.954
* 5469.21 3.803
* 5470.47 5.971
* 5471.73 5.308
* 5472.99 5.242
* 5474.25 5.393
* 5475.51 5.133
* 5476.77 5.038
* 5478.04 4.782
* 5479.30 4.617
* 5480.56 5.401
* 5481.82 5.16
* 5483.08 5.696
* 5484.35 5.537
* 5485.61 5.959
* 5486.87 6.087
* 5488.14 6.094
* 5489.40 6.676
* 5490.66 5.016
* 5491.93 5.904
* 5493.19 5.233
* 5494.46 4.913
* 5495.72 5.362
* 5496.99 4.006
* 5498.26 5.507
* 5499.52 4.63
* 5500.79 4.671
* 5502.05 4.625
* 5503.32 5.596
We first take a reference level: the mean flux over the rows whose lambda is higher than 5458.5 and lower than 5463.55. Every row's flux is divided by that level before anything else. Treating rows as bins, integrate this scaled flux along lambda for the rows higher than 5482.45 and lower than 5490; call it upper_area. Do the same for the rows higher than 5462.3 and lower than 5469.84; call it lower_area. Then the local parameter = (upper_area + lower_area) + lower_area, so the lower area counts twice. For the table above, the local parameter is 18.9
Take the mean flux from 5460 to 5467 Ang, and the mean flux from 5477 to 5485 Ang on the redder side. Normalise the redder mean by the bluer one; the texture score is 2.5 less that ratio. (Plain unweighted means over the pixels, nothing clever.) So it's 1.58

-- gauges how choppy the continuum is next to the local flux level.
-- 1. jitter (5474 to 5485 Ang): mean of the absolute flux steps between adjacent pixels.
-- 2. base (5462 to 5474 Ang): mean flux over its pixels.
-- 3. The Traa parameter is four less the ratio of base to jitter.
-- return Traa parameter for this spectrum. -13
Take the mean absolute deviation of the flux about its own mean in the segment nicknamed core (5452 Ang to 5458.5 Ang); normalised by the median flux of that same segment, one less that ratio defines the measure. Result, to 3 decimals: 0.912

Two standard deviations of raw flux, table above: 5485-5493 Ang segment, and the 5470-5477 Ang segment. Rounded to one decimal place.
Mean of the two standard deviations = 0.4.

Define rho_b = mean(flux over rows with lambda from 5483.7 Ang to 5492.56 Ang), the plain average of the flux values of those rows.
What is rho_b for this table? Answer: 5.9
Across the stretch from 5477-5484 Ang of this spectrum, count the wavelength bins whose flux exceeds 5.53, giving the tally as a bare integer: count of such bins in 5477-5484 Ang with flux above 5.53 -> 1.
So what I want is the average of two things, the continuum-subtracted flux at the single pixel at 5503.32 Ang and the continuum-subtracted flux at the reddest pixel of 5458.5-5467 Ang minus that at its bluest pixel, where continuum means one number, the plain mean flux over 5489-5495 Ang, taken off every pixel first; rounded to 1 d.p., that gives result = -0.1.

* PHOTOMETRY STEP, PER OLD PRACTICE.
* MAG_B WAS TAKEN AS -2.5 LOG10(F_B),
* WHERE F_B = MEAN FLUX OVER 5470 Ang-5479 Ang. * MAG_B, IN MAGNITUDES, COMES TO -1.80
